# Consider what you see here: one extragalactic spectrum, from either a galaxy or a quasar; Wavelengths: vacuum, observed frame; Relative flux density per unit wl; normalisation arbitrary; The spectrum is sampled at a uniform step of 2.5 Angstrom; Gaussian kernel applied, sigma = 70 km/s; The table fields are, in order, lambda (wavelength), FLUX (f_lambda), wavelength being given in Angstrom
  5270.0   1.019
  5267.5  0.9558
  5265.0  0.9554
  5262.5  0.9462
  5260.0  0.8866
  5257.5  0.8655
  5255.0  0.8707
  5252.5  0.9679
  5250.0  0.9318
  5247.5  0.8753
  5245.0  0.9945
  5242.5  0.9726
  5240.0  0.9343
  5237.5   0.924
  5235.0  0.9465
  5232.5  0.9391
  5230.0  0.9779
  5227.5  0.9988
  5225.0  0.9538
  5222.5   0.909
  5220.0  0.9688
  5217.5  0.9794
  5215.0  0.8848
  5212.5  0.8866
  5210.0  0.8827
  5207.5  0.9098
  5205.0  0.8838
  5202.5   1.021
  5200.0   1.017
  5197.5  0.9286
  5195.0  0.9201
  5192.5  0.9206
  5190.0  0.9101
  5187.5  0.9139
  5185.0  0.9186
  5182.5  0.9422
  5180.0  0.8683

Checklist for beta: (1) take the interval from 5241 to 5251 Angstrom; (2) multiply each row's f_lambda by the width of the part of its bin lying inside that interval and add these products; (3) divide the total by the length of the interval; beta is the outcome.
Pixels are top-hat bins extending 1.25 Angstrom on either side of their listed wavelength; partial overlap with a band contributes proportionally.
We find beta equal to 0.94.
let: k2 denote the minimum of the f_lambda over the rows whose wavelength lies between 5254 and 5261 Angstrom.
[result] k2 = 0.8655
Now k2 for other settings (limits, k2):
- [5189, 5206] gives 0.8838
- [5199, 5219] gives 0.8827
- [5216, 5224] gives 0.909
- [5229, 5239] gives 0.924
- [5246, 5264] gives 0.8655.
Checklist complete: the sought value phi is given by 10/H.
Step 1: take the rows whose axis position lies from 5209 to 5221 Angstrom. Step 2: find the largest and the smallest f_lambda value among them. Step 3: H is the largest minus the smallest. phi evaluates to 103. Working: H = 0.097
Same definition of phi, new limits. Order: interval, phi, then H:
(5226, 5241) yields 134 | 0.075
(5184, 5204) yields 90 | 0.111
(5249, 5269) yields 98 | 0.102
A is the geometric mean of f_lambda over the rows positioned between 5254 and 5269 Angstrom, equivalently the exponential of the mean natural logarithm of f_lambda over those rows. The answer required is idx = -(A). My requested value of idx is -0.913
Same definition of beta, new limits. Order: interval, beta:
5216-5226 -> 0.95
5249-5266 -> 0.92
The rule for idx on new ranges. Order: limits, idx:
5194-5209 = -0.945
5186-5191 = -0.912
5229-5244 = -0.949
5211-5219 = -0.916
